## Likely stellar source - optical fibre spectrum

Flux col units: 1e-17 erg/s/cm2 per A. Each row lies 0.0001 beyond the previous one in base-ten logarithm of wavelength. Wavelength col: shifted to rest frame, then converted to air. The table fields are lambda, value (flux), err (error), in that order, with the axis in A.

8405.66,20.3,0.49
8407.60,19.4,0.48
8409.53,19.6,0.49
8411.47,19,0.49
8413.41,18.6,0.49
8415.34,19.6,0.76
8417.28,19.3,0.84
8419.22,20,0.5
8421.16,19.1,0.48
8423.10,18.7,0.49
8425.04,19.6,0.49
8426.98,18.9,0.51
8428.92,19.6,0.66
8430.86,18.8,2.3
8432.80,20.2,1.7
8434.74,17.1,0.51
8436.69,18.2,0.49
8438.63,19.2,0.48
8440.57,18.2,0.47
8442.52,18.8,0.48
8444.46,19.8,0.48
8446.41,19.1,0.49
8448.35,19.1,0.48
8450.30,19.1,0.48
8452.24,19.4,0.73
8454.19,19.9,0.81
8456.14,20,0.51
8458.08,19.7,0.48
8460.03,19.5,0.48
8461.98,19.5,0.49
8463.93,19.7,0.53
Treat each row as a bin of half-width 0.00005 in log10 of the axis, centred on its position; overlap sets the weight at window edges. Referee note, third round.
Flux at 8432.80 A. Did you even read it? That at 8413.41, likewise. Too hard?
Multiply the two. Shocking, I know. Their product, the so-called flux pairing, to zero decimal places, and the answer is 376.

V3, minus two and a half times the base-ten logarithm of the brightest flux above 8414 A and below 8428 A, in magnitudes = -3.25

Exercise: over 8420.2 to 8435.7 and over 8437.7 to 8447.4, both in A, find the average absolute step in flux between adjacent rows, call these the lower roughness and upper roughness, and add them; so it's 2.0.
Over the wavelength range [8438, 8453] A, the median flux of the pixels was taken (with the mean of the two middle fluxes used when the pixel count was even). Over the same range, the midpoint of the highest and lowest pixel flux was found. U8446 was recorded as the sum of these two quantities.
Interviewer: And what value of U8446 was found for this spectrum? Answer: 38.1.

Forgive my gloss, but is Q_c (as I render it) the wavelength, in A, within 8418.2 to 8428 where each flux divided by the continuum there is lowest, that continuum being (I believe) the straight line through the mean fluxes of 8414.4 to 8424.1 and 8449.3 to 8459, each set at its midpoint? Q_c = 8423.10 A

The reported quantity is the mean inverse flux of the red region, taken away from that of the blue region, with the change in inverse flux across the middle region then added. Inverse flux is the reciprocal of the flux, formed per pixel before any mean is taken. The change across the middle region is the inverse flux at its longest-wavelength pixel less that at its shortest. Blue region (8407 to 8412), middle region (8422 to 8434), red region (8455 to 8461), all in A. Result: -0.003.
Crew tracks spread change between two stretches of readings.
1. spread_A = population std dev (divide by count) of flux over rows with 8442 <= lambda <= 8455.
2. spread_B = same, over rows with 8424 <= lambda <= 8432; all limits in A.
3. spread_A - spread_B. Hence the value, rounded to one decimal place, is 0.0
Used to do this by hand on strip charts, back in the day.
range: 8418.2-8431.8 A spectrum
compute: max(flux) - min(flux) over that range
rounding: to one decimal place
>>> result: 1.3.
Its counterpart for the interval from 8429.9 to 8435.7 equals 3.1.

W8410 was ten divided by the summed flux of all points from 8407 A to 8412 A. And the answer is 0.17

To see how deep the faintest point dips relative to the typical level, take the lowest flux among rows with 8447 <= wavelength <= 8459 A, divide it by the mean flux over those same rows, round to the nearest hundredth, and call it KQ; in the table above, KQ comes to 0.98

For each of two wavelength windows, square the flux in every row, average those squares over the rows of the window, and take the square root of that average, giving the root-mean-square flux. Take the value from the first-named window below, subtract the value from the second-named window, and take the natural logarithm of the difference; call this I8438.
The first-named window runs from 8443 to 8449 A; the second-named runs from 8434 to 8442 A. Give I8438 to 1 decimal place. 0.1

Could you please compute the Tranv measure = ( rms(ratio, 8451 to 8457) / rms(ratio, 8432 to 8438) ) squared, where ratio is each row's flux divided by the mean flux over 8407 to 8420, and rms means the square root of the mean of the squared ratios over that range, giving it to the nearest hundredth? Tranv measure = 1.14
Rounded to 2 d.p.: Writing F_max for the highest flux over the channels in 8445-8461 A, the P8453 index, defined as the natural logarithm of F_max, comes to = 3.00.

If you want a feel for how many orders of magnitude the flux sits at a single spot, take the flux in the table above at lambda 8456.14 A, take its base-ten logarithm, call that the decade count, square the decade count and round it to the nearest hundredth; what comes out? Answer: 1.69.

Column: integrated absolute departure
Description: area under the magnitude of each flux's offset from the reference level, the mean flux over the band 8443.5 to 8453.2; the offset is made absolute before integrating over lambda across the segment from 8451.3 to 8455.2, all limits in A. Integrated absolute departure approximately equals 1.4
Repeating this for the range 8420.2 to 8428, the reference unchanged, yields 2.9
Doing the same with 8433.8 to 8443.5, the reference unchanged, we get 9.7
